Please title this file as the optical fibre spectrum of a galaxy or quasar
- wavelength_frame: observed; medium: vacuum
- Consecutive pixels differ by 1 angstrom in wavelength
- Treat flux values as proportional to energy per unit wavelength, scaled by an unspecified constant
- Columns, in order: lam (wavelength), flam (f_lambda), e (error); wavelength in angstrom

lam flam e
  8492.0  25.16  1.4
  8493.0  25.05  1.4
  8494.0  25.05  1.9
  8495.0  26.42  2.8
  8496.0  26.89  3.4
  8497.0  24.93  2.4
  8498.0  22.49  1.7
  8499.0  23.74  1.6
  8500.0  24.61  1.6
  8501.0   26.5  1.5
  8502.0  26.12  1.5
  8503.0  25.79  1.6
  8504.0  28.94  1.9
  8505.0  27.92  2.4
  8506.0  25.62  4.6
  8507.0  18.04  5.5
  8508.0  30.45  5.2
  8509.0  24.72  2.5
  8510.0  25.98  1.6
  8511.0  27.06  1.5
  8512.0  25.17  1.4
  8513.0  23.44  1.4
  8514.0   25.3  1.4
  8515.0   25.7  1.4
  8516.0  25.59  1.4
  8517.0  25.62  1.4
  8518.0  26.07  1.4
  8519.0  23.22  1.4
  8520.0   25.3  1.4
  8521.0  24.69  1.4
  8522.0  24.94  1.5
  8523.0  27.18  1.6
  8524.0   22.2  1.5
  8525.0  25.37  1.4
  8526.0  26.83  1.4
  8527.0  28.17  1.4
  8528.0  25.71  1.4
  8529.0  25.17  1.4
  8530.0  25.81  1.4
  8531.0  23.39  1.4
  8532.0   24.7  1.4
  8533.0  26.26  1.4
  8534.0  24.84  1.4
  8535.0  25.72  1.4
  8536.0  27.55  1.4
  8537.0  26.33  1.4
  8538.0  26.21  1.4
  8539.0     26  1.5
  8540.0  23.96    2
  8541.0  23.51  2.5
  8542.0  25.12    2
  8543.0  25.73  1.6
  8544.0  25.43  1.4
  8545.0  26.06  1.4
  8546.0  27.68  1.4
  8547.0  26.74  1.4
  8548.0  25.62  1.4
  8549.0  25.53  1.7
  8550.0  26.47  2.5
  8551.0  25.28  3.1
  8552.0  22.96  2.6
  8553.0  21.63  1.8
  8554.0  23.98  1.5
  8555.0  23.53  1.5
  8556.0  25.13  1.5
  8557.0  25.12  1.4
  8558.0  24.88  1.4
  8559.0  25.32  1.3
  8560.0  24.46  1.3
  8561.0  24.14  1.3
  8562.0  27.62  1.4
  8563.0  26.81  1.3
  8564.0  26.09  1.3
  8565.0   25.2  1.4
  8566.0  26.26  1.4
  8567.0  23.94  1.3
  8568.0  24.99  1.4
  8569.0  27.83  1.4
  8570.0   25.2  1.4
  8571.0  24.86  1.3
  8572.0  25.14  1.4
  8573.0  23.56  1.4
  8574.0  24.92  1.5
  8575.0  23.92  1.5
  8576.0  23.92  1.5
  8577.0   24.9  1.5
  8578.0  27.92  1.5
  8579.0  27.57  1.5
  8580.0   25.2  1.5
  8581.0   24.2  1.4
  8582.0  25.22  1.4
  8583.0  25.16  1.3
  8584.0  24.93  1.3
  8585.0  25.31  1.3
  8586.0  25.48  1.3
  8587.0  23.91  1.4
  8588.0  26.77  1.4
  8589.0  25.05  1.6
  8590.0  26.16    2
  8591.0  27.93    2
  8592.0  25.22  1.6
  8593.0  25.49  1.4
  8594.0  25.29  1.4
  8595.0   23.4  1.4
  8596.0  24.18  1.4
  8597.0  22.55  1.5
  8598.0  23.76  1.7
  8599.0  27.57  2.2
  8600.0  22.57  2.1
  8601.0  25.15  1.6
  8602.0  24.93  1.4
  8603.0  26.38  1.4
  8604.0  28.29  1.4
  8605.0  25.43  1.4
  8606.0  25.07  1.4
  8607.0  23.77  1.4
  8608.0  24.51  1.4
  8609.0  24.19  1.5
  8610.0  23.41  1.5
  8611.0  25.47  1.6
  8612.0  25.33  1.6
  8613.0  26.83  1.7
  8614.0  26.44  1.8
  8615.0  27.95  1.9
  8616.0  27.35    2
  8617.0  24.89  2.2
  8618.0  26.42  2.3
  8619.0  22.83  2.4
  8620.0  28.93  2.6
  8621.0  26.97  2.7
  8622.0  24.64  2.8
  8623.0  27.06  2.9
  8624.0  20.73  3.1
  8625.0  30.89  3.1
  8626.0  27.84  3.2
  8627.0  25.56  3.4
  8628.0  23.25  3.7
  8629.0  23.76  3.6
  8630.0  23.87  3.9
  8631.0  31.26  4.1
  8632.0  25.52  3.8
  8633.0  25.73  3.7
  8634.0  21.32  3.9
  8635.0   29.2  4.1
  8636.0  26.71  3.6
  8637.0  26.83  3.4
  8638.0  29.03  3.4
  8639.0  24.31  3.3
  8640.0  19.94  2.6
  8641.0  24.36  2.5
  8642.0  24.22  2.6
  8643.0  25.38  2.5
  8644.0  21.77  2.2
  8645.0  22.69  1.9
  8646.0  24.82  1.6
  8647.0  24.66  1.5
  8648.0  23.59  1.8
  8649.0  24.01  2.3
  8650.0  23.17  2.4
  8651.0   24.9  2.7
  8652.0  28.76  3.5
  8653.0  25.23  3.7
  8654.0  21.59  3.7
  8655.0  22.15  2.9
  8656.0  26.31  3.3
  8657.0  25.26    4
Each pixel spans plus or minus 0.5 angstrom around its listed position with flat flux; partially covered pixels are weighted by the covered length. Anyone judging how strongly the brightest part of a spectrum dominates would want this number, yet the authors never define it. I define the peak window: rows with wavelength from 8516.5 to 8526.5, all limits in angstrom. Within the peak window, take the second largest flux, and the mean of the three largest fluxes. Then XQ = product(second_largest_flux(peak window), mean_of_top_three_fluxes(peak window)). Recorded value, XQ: 716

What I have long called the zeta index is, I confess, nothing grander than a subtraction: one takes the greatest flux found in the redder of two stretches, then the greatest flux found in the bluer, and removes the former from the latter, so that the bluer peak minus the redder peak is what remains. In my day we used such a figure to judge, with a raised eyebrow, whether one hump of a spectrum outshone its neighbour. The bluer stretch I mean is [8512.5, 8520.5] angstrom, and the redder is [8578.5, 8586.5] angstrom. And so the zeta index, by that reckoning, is -1.5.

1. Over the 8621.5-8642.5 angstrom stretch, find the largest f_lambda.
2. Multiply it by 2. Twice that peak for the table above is 62.5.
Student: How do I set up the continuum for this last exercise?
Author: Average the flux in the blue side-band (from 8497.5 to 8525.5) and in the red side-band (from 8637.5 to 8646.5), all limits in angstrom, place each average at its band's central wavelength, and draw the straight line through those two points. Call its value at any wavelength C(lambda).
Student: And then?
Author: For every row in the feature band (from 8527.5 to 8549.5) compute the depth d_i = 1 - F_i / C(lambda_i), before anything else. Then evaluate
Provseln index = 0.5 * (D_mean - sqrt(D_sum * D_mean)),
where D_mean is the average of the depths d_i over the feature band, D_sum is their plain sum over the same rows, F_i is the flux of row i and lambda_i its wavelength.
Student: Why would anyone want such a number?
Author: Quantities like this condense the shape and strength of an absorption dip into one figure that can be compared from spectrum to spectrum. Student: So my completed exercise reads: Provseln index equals -0.065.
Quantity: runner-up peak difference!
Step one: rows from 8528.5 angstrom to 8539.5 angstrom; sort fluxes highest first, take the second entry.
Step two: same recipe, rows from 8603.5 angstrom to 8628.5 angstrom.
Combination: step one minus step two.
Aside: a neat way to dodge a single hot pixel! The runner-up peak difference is -3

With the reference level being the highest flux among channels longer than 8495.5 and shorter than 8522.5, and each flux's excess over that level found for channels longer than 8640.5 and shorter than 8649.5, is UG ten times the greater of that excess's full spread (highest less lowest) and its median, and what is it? 36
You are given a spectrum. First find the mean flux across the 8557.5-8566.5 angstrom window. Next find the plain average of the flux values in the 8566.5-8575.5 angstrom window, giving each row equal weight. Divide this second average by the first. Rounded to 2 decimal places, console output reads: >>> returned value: 0.97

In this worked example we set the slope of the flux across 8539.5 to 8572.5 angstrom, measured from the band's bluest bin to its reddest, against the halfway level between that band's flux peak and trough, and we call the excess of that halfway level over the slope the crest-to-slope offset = 24.7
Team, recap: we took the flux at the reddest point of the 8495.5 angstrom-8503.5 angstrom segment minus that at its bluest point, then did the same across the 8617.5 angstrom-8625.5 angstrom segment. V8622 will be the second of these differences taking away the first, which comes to 6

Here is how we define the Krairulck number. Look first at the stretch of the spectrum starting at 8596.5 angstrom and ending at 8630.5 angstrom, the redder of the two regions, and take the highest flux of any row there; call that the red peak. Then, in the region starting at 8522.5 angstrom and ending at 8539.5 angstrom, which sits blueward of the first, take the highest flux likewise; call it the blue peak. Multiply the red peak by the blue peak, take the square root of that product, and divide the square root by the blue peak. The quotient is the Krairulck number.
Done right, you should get 1.05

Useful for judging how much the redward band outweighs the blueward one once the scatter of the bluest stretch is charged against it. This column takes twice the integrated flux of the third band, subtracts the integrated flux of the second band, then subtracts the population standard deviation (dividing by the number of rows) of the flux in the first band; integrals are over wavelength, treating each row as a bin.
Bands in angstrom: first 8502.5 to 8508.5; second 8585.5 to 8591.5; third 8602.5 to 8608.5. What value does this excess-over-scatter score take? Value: 148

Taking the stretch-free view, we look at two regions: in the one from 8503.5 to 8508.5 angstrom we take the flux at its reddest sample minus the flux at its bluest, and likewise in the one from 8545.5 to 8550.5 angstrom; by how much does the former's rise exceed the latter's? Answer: 2.7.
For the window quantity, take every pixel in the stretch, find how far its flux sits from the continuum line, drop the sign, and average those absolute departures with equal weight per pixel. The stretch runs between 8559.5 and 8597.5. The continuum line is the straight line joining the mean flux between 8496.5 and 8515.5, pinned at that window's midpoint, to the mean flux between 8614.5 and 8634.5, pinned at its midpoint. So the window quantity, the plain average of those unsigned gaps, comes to 1.14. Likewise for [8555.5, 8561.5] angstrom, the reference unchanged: 0.75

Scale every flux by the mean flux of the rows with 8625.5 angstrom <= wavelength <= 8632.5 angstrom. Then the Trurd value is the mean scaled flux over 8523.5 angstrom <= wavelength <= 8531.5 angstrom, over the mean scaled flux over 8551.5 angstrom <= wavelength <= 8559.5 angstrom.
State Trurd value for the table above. 1.05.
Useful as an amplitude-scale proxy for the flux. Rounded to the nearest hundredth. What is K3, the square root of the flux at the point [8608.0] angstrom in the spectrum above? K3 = 4.95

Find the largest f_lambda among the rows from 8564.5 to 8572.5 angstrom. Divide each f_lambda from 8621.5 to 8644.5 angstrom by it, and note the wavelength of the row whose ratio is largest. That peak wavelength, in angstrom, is 8631.0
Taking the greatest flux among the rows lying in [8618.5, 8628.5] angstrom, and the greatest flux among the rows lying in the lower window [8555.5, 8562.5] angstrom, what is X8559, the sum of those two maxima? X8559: 58.5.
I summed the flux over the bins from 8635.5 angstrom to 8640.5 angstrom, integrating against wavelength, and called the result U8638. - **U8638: 126.8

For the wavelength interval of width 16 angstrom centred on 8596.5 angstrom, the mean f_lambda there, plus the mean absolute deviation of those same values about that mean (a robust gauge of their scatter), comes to 26.54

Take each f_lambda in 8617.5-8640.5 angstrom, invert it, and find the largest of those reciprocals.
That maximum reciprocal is 0.0502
